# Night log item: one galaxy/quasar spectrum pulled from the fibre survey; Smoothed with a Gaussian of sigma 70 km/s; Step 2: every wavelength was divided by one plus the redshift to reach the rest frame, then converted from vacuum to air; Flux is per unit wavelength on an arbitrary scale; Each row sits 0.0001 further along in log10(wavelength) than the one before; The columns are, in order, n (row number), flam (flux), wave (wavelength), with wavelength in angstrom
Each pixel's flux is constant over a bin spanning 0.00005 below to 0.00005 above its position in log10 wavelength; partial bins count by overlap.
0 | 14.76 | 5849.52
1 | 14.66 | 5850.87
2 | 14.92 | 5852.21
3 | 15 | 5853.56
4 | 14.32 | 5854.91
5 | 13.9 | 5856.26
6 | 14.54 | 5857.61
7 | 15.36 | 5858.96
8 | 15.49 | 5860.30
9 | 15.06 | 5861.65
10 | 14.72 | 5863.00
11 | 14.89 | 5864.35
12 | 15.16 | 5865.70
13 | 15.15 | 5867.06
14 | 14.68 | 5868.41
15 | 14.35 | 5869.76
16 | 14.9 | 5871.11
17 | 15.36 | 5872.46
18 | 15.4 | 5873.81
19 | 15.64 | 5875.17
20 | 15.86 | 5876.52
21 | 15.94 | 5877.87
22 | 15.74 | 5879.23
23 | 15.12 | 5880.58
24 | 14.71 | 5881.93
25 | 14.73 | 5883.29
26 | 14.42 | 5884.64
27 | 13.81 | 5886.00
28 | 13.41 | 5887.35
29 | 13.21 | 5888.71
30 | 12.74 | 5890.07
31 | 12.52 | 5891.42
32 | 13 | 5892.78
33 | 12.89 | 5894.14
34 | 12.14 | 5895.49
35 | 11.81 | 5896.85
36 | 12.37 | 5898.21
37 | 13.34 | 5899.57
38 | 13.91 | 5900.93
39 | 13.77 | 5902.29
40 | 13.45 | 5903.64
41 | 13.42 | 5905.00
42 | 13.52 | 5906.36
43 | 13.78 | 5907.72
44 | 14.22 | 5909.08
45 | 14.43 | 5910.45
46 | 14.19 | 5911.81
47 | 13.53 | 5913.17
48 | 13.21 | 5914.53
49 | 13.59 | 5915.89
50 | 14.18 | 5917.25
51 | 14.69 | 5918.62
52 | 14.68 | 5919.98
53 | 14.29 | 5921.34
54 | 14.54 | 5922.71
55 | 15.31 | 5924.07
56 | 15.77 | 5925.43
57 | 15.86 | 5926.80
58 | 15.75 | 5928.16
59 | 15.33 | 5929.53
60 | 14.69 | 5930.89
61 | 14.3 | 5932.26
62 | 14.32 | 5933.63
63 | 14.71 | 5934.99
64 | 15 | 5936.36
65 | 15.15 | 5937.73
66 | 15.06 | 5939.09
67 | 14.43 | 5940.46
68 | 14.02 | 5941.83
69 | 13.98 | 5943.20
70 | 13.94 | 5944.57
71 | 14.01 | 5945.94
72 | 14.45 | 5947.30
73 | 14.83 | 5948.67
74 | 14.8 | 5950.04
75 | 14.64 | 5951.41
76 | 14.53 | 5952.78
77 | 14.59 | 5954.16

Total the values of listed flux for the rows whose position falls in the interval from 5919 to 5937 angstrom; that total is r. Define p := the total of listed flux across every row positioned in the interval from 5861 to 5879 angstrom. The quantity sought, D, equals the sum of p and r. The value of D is 392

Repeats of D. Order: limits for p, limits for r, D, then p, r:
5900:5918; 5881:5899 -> 351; 179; 172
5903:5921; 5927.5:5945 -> 372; 181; 191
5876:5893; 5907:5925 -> 370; 185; 185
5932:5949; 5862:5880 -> 386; 188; 198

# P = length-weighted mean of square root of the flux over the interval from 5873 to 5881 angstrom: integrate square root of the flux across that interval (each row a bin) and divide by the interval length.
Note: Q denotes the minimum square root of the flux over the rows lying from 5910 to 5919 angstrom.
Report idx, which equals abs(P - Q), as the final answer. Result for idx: 0.32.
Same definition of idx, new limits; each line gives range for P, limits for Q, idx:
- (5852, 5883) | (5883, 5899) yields 0.44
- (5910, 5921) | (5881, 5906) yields 0.32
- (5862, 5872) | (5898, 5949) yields 0.34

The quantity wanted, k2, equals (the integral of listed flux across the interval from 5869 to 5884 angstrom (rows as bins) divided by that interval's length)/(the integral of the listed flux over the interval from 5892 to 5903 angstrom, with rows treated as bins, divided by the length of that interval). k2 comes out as 1.18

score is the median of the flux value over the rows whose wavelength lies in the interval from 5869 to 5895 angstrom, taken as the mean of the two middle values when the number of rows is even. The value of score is 14.71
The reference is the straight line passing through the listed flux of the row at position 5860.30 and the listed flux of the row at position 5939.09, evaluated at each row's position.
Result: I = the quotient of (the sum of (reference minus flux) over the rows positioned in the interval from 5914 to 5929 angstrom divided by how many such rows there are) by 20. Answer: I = 0.022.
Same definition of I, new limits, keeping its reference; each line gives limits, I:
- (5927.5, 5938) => 0.009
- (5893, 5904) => 0.116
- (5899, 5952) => 0.037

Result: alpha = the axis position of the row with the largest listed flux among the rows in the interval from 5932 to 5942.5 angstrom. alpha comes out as 5937.73 angstrom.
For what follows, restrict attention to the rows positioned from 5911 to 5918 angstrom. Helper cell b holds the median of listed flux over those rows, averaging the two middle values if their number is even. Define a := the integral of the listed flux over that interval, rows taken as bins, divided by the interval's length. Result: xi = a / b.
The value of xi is 1.01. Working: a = 13.8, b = 13.6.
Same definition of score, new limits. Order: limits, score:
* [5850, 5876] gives 14.92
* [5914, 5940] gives 14.69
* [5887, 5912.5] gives 13.41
